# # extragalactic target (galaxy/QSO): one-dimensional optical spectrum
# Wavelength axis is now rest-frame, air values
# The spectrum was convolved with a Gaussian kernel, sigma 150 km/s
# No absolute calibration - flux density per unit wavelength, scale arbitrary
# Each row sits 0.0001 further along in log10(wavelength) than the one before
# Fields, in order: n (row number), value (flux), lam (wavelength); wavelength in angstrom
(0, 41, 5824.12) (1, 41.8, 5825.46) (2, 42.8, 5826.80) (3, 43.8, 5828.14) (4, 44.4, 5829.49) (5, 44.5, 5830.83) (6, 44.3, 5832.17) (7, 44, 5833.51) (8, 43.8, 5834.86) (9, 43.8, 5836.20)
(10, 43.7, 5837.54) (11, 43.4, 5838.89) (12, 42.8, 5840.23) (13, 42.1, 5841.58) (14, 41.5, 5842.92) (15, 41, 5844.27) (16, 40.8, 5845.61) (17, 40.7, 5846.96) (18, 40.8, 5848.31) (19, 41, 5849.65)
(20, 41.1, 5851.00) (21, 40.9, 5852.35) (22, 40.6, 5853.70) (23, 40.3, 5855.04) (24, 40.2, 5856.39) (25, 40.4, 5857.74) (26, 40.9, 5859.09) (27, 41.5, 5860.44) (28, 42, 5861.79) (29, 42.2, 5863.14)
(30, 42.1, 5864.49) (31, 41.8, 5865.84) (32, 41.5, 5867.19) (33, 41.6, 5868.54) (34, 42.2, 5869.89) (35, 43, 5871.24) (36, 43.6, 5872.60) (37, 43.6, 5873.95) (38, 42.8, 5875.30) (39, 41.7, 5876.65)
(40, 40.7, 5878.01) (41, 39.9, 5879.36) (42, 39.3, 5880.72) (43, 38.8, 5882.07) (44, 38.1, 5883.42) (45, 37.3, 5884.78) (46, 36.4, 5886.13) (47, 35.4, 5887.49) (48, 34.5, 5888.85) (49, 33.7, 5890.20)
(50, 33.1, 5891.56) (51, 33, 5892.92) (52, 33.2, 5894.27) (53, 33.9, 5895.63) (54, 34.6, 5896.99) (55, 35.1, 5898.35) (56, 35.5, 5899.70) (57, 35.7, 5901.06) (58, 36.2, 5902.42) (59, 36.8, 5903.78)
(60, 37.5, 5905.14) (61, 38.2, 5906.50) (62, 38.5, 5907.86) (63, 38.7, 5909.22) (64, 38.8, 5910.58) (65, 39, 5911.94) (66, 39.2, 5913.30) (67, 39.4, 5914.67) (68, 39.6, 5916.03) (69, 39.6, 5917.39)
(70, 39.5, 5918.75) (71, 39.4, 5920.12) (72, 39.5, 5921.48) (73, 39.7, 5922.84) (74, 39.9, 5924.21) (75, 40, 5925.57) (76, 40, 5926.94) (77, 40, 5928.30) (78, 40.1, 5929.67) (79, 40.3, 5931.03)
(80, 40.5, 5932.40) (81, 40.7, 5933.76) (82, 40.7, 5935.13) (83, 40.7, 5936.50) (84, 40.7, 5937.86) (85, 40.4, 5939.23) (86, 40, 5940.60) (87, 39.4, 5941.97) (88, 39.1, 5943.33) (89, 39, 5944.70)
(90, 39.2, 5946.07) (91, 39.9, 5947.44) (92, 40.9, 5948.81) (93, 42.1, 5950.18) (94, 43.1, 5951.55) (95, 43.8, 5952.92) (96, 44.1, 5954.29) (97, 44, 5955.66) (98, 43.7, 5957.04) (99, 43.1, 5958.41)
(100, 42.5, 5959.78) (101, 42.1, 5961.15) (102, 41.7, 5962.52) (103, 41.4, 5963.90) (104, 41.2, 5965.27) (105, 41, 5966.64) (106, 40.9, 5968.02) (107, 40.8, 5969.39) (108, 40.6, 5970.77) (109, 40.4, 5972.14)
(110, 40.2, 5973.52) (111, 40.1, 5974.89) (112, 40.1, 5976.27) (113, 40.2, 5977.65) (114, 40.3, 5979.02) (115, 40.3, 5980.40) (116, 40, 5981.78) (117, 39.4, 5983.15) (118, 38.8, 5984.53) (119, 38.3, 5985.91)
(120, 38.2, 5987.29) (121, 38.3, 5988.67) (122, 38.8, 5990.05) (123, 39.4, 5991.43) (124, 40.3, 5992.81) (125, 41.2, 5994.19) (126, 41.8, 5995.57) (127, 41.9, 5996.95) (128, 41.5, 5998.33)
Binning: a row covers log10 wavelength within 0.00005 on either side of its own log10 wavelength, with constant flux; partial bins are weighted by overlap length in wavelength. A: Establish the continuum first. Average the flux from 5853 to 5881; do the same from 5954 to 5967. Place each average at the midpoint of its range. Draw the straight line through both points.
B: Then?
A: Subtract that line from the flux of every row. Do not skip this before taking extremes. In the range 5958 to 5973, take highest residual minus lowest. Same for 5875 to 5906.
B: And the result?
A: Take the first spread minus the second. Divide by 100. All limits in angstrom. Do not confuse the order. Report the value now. -0.07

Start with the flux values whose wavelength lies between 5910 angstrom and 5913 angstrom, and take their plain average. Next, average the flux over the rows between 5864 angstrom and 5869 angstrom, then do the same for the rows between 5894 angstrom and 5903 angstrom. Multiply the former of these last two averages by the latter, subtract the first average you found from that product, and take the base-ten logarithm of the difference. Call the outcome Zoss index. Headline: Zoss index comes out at 3.15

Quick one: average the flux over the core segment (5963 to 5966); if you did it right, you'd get 41.3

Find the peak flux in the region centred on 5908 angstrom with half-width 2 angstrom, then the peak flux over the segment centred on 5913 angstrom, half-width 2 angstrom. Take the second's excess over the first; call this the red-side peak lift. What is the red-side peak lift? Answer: 0.7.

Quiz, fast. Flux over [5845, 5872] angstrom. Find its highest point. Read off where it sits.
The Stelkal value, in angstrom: 5871.24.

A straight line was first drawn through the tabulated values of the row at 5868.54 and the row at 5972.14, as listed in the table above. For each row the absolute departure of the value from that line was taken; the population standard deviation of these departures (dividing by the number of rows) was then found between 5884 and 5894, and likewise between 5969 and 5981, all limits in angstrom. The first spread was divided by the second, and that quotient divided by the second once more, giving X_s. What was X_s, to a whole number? 101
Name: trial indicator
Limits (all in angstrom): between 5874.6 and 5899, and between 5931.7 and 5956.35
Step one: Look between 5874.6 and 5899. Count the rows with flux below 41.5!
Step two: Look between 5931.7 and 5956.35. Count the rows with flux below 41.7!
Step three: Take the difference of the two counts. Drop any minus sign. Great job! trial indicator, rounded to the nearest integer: 3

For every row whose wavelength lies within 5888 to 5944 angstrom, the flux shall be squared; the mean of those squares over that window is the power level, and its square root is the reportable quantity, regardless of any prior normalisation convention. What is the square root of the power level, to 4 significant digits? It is 38.24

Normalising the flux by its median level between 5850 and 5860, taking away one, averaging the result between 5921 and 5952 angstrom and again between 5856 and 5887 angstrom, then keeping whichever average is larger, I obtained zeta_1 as 0.01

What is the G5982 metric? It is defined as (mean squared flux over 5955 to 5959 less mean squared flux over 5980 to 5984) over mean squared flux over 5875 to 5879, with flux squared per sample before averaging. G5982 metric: 0.18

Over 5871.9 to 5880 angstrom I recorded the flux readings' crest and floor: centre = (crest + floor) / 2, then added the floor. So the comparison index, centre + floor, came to 82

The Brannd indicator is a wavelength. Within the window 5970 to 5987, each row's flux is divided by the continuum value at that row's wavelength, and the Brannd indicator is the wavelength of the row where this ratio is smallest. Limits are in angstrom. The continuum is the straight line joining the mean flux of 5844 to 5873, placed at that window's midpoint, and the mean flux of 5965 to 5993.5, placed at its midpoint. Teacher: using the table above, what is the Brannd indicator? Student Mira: 5985.91 angstrom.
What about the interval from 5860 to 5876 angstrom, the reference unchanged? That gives 5860.44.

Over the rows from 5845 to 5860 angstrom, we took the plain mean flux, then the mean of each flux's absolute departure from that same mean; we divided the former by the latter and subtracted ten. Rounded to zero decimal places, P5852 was 162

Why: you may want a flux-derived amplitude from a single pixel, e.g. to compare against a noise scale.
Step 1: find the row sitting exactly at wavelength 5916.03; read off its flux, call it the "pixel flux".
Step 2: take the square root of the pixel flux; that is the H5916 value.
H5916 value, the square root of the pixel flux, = 6.29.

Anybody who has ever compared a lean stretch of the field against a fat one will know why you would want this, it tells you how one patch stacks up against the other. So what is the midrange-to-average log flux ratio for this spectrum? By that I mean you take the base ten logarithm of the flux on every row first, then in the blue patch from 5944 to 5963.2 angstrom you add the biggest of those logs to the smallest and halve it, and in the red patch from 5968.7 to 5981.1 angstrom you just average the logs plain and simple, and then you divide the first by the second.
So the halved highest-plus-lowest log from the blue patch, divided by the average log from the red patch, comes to 1.01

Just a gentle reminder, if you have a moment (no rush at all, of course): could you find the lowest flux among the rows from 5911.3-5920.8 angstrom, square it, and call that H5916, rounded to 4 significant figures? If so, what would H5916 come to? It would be 1521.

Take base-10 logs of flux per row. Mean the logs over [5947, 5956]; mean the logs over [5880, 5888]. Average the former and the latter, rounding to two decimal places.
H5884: 1.60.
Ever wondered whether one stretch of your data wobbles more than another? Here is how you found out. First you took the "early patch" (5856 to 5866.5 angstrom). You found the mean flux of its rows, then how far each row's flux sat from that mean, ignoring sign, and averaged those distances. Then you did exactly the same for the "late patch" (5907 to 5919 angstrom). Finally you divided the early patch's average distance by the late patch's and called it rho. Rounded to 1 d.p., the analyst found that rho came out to 1.9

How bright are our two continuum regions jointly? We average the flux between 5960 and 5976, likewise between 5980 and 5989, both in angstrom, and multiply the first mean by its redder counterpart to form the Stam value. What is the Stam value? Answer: 1599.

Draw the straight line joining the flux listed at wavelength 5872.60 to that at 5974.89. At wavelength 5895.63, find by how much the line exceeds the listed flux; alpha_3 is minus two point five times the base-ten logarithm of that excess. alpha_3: -2.4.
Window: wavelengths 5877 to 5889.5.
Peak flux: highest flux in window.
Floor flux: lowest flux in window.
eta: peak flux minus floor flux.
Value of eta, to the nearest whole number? 6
